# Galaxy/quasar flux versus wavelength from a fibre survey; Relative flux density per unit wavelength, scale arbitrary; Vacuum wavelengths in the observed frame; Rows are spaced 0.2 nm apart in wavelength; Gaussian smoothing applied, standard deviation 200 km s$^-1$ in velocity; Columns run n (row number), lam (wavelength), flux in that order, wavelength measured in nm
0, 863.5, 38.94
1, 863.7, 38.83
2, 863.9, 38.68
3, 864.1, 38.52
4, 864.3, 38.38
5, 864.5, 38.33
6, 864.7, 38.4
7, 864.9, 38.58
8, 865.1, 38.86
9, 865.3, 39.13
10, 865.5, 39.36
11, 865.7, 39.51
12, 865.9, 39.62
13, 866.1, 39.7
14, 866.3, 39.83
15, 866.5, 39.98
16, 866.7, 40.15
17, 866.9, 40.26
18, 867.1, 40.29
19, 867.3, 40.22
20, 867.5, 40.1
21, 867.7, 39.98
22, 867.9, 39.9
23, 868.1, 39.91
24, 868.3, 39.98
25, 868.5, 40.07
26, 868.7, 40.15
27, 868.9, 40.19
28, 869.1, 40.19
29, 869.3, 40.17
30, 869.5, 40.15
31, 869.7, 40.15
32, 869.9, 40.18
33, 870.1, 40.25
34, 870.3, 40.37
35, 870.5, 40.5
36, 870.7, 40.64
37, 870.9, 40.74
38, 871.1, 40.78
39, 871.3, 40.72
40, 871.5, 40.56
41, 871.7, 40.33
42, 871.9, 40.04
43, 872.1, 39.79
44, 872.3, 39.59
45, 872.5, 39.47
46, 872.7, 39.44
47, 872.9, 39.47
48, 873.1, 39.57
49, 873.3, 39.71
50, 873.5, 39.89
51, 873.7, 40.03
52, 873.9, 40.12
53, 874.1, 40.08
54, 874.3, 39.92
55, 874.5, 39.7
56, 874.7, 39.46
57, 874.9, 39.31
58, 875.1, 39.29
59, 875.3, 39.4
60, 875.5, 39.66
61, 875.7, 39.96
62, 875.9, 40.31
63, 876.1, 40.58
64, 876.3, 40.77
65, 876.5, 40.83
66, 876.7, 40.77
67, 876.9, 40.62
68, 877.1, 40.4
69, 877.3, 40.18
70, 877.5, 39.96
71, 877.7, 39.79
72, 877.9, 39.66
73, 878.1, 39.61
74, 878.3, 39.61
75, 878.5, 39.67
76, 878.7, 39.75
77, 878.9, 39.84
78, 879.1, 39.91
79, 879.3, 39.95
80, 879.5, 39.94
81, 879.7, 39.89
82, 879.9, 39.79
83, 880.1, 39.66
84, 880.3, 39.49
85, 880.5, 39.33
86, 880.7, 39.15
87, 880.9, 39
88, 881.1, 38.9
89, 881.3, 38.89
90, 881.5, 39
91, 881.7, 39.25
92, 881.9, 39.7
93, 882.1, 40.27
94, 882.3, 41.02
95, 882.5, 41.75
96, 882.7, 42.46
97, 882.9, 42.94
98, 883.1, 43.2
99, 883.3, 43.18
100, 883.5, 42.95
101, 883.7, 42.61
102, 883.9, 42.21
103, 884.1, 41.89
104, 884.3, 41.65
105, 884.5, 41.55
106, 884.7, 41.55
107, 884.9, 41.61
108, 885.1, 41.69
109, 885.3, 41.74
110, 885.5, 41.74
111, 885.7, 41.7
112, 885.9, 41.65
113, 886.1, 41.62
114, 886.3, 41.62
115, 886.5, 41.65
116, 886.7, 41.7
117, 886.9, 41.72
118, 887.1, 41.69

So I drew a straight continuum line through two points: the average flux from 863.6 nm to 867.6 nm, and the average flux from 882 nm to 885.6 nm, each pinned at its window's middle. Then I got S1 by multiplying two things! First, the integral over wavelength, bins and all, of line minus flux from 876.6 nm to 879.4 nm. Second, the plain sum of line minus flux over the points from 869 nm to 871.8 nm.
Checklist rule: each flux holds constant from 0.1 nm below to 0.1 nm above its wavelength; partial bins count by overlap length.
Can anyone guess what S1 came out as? -17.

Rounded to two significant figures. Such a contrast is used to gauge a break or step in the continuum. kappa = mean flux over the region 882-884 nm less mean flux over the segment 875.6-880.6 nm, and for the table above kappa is 2.2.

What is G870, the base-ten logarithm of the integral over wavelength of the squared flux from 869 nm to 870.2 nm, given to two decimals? 3.29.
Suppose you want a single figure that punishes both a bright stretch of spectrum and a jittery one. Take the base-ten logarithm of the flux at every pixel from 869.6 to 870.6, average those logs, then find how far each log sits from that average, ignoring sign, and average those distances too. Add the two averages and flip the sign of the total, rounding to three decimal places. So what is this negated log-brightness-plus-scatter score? -1.606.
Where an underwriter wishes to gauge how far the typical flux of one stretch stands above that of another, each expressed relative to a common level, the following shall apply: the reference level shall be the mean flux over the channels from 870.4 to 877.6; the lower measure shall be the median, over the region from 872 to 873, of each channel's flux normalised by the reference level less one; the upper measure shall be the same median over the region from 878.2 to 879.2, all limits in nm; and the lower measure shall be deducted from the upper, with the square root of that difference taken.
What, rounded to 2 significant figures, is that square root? 0.084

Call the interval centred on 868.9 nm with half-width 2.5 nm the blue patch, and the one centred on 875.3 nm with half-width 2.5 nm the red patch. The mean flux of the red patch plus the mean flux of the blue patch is 80.2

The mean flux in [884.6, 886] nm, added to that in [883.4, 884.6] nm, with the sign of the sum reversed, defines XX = -83.8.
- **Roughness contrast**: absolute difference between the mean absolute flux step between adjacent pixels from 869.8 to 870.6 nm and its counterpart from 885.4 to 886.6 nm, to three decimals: 0.077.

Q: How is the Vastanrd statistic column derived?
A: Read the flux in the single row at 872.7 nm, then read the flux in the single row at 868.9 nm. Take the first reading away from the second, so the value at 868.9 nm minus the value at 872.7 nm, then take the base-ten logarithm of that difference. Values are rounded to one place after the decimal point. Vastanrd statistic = -0.1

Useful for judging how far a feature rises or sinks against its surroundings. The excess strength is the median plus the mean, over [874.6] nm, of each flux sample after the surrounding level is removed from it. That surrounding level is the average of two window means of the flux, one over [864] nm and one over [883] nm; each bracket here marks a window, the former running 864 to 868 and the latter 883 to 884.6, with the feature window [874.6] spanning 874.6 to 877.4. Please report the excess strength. -1.5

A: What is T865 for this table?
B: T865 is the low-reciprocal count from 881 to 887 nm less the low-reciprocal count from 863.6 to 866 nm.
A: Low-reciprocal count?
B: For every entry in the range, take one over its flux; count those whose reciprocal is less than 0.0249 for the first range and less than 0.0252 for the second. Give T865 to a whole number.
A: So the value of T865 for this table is 25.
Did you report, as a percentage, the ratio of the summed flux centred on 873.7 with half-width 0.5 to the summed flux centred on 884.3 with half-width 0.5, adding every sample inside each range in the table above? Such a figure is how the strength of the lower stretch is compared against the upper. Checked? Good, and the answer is 96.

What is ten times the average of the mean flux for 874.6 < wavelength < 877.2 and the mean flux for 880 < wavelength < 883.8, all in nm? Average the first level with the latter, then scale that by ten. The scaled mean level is 403.9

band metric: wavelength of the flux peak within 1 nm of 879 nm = 879.3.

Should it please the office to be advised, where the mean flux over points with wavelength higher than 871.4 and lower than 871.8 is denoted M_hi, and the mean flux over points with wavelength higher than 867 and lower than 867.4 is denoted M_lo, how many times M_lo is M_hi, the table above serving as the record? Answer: 1.00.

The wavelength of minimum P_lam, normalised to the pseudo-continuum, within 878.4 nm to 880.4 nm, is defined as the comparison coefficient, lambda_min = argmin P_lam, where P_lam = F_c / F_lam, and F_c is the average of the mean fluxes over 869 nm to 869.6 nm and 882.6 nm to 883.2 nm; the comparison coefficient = 879.3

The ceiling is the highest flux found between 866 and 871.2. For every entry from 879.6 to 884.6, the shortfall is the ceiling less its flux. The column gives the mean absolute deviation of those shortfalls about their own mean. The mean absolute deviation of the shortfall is 1.4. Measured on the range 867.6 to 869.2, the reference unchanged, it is 0.1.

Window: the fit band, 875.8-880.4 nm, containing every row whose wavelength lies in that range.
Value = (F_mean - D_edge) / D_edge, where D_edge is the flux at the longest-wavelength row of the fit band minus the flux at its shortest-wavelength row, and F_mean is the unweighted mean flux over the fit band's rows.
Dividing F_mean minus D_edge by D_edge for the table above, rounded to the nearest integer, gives -50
